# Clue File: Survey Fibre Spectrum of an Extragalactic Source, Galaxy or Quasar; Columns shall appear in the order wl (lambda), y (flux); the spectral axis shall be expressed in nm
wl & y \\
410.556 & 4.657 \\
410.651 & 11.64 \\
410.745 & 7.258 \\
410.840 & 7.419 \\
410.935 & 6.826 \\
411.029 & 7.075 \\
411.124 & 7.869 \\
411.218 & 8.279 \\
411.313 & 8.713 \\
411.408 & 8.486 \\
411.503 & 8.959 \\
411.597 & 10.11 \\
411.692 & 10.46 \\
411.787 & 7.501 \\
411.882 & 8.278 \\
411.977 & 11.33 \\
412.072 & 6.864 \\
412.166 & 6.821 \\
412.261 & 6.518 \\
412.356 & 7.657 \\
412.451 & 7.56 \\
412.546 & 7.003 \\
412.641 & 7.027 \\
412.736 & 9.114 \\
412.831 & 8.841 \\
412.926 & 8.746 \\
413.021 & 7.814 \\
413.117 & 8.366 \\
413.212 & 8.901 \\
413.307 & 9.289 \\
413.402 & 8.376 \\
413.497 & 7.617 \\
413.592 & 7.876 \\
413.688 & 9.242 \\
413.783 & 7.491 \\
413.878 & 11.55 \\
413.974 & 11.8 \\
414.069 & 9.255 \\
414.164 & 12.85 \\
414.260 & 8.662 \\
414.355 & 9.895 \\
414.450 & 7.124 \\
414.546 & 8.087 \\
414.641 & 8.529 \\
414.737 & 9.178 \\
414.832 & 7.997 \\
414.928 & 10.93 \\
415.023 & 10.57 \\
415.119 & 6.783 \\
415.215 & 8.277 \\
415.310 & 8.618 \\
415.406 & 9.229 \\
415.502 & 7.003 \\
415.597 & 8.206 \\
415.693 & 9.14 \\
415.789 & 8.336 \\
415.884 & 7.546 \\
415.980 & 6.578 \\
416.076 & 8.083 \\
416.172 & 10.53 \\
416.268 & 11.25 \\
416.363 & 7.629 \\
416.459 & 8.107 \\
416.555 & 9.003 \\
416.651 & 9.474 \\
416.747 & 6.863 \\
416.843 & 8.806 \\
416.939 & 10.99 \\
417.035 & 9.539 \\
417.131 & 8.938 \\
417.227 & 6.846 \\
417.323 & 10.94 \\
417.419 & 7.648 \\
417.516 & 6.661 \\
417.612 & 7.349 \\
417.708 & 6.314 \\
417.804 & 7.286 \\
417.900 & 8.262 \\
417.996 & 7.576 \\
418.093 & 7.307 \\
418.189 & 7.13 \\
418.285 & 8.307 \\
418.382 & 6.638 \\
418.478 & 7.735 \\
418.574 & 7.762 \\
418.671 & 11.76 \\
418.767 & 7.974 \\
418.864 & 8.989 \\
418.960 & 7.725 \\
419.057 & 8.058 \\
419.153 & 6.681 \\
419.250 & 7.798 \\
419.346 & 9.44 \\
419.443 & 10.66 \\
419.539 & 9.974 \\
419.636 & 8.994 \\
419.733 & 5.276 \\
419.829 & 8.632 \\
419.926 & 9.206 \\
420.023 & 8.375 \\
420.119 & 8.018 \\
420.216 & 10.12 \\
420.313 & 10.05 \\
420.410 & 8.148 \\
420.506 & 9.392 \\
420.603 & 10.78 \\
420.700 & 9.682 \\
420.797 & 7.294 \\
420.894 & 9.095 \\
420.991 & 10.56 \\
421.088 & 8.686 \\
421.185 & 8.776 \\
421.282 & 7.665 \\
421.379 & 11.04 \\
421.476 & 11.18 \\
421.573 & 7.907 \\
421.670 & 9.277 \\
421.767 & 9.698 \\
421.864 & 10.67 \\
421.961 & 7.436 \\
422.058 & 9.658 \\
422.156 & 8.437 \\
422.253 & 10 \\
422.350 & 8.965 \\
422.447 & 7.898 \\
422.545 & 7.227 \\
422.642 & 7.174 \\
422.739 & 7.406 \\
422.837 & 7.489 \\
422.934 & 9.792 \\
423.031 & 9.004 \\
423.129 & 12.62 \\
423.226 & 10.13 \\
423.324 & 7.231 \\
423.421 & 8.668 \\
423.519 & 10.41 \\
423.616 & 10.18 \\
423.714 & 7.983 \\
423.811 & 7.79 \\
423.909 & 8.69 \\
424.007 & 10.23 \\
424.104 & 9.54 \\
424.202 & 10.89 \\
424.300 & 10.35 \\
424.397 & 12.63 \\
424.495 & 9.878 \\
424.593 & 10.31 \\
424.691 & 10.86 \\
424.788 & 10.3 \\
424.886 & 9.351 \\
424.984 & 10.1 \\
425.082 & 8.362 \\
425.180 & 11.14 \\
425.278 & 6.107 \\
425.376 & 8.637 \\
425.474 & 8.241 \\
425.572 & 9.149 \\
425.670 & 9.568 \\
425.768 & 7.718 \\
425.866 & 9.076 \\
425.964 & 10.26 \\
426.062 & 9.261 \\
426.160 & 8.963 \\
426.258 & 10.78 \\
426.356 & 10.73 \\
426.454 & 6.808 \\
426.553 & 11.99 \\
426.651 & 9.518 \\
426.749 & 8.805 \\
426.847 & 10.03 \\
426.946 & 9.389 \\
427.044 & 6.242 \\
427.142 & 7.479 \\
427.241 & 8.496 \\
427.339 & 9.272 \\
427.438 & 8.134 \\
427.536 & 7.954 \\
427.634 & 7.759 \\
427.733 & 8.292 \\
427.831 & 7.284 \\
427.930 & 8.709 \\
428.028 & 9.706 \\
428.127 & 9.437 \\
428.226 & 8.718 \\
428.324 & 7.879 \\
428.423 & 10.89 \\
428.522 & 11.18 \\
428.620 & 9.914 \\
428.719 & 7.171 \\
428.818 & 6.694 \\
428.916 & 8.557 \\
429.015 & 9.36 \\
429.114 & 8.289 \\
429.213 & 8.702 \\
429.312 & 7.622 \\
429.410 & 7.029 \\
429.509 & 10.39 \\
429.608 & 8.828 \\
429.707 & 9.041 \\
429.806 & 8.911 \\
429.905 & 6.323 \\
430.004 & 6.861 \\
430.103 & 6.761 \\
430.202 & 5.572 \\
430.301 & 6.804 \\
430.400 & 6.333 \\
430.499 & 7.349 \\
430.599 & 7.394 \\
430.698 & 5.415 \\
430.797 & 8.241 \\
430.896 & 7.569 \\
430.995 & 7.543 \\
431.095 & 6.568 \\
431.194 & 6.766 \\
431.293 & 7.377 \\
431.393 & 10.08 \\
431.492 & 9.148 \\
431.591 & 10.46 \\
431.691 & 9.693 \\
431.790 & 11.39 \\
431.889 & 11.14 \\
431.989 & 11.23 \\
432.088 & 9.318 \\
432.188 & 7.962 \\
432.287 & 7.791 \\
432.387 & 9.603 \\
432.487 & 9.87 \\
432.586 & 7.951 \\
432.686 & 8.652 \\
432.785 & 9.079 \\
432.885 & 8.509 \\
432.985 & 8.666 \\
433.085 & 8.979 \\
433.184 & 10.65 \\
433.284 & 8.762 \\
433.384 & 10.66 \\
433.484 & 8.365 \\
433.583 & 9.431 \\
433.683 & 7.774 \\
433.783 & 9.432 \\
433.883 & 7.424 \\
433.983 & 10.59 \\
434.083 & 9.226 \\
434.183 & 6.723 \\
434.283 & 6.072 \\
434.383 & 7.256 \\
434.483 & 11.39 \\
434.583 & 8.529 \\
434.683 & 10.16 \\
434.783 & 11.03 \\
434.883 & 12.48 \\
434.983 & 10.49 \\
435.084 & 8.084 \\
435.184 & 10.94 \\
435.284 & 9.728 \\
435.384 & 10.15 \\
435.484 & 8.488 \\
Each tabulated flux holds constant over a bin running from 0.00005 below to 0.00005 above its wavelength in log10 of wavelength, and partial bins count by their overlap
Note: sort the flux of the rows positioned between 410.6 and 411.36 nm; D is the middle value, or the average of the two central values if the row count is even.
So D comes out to 7.6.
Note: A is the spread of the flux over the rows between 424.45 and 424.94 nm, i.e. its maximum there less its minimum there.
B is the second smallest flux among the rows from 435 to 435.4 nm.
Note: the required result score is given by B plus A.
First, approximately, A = 1.5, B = 9.728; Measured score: 11.2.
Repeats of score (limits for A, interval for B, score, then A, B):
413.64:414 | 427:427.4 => 11.8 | 4.3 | 7.479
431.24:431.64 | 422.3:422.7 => 10.3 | 3.1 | 7.227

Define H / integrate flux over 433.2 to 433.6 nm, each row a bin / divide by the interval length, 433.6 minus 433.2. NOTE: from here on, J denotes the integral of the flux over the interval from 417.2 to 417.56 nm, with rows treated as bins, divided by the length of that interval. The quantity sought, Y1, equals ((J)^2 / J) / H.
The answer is 0.9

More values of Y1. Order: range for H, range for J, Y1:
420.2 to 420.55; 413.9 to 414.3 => 1.1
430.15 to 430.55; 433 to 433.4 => 1.5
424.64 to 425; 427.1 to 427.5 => 0.8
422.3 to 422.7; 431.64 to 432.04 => 1.4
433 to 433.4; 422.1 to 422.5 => 0.9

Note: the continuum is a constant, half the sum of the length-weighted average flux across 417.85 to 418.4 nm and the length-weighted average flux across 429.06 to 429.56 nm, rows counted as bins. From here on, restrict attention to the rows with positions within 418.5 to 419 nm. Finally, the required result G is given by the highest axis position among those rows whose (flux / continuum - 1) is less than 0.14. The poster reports 418.960 nm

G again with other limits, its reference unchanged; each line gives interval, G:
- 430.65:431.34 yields 431.293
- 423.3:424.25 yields 423.909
